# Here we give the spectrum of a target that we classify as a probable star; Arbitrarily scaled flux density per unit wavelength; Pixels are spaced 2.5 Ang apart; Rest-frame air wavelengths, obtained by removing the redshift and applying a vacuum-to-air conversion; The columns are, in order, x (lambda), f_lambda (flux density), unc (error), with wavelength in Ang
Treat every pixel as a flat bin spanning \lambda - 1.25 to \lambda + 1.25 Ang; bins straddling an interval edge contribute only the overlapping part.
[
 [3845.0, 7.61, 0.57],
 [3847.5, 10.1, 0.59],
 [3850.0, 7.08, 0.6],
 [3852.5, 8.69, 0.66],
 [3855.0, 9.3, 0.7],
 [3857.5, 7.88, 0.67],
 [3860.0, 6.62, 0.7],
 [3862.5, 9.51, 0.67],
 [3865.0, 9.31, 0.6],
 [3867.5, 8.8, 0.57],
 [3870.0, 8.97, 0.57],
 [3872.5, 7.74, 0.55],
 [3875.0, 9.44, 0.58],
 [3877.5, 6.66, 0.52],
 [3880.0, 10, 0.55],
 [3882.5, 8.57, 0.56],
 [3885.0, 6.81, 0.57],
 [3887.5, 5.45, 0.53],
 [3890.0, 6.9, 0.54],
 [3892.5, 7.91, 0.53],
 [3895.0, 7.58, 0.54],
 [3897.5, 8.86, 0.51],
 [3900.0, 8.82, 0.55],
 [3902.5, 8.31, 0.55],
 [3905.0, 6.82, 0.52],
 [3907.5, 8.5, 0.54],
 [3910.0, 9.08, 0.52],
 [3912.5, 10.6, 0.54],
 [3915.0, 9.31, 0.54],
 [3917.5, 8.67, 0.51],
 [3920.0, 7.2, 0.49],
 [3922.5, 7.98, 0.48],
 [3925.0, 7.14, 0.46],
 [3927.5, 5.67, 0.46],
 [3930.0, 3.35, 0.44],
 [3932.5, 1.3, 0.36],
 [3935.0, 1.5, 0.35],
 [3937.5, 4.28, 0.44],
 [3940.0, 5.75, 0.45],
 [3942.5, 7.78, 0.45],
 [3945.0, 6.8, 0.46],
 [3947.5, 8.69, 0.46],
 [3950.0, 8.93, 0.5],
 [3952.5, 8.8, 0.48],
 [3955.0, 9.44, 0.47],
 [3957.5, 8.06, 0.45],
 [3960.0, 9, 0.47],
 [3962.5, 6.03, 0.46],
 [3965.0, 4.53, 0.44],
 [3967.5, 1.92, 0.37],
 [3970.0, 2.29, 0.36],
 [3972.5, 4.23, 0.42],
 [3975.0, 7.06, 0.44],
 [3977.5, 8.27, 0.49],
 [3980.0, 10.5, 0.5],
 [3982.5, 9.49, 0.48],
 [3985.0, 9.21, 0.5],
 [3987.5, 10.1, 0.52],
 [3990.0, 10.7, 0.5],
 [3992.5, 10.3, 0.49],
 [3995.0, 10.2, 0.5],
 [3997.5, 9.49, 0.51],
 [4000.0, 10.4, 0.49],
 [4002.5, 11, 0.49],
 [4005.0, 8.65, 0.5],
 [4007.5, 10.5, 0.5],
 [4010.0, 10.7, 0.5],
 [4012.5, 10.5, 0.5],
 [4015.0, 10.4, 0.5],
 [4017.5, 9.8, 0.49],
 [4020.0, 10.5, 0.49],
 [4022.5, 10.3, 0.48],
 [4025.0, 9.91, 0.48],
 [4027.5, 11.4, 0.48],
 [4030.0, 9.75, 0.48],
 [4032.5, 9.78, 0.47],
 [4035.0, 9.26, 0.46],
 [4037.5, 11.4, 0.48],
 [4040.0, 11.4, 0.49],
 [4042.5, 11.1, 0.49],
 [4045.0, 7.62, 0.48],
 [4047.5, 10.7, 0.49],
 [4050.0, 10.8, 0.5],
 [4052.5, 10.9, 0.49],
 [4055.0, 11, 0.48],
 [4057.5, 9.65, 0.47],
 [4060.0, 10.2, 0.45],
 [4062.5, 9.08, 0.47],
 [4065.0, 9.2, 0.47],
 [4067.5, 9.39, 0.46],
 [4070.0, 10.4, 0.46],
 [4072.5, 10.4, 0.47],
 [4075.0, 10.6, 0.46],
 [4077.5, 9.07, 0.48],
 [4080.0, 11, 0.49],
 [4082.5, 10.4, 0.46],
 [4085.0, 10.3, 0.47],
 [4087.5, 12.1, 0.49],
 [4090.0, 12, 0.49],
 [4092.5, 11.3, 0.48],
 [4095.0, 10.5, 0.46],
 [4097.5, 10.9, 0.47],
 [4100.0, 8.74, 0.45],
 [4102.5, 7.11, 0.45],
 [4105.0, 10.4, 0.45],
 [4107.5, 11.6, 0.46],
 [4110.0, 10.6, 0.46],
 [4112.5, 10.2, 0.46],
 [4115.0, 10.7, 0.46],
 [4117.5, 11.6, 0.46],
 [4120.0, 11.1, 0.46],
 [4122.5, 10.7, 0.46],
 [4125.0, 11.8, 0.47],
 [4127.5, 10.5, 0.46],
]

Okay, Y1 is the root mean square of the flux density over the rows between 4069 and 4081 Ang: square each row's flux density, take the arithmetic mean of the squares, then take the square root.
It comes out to 10.3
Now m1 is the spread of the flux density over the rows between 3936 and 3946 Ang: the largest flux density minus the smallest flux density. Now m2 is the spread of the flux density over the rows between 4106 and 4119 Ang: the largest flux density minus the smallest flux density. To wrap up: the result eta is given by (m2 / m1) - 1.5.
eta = -1.1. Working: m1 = 3.5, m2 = 1.4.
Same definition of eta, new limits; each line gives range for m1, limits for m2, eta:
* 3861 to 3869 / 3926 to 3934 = 4.7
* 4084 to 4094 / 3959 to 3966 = 1.0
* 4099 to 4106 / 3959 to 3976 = 0.7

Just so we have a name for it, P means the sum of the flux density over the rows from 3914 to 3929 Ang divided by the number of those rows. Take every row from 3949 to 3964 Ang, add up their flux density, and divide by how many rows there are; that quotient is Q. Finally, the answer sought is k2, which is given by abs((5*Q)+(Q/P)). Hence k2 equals 43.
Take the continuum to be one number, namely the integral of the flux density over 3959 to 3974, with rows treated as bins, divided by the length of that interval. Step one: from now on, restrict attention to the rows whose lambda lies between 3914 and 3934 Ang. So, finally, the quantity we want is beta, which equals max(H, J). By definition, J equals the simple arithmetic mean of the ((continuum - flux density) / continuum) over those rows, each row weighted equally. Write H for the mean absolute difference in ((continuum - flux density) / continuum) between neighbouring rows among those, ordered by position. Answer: 0.30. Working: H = 0.30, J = -0.4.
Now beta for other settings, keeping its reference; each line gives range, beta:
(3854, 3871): 0.23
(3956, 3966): 0.39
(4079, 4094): 0.14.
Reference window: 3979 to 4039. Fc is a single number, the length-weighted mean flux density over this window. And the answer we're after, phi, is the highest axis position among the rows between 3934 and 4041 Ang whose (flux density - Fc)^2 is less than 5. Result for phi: 4040.0 Ang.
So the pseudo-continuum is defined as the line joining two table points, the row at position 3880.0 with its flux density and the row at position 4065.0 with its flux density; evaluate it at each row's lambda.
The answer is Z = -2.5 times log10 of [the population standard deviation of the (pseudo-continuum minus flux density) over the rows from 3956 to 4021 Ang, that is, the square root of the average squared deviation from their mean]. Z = -1.06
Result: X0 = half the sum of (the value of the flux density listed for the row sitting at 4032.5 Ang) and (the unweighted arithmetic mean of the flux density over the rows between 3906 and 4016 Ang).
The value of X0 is 8.8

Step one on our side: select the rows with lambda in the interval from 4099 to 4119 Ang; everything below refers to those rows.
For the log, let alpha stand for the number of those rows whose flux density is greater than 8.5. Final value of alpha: 7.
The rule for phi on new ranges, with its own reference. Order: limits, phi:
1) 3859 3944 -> 3922.5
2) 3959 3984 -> 3982.5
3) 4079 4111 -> 4110.0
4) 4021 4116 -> 4115.0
